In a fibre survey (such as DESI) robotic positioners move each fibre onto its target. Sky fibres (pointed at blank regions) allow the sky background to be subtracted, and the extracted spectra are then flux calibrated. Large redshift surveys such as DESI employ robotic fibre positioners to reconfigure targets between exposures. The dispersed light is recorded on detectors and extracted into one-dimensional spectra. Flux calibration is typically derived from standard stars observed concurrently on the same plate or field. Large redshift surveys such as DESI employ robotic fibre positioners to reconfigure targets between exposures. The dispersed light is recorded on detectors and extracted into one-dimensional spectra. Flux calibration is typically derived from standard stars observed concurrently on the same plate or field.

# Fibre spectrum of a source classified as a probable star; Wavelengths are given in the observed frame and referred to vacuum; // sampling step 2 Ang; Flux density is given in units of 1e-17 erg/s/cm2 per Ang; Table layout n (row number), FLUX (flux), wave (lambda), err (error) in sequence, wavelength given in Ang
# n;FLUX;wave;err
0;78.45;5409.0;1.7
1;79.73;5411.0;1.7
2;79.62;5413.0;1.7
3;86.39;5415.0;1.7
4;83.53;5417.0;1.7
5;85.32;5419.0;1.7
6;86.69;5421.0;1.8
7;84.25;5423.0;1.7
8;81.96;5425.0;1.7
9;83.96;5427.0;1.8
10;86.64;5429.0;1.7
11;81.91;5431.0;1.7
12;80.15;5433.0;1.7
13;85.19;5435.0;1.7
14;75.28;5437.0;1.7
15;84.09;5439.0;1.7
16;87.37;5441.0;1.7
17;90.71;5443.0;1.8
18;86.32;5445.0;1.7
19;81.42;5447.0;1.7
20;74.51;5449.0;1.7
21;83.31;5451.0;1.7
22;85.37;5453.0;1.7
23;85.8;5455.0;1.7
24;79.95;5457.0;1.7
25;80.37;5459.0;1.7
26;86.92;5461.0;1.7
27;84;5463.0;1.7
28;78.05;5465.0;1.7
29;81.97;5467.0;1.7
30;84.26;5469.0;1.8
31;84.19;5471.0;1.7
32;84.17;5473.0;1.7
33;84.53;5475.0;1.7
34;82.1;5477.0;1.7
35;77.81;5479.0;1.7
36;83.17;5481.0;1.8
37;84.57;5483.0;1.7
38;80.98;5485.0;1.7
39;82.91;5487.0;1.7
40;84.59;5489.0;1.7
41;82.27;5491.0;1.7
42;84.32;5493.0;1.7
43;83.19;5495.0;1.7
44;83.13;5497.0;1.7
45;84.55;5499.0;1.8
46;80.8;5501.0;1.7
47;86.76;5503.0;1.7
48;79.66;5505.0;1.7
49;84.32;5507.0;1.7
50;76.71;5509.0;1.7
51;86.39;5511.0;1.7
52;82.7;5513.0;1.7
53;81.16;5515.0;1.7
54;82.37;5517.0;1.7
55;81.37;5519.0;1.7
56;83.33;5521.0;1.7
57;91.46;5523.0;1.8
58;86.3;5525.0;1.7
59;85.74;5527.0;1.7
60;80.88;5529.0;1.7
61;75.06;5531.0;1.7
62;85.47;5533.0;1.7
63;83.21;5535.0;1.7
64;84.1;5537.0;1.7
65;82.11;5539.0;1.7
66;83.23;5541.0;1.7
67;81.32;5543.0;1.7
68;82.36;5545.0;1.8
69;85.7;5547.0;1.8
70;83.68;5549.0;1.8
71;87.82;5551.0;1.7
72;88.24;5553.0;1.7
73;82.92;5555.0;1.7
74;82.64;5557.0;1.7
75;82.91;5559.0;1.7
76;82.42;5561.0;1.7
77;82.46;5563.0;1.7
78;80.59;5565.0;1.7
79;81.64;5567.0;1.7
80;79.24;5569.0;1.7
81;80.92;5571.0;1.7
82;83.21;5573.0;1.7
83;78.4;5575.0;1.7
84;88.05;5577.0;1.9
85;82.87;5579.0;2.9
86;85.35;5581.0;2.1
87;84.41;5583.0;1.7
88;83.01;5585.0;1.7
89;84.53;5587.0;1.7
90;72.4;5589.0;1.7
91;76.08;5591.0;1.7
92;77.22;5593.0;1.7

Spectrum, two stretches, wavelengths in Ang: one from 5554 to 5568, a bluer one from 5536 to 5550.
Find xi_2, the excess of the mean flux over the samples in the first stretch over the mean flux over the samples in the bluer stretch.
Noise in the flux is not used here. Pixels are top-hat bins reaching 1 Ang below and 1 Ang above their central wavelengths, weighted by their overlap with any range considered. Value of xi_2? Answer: -1.0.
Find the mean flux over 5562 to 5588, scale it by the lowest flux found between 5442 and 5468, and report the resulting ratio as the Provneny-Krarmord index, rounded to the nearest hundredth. 1.11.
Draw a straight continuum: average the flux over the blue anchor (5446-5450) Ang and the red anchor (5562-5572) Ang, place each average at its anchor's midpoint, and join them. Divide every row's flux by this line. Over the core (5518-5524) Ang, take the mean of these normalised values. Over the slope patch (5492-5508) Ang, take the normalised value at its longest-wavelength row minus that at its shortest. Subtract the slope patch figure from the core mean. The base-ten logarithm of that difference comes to 0.031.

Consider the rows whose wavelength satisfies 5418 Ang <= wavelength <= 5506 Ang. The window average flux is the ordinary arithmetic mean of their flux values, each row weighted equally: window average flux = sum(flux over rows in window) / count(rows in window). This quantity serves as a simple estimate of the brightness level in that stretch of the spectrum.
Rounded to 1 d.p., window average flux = 83.2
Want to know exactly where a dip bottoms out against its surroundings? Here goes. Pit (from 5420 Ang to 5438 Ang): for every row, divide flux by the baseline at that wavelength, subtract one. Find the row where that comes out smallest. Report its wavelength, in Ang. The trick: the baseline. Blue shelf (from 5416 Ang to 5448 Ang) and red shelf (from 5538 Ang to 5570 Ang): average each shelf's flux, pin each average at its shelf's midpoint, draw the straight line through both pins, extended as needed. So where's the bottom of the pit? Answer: 5437.0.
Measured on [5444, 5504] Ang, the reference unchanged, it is 5449.0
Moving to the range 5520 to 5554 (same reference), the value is 5531.0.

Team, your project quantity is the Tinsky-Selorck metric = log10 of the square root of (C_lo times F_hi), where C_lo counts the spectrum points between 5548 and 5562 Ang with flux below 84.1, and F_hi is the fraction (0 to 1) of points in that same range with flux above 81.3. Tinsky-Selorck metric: 0.35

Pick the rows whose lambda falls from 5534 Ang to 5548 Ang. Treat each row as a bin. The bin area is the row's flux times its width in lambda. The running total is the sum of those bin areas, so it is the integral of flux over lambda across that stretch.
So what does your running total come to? 1164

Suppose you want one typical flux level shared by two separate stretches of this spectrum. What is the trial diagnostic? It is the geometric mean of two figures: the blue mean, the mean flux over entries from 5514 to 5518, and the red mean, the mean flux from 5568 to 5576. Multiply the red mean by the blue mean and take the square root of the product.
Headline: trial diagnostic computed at 81.1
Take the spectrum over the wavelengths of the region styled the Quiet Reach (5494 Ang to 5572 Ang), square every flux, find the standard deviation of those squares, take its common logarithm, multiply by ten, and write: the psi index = 27.0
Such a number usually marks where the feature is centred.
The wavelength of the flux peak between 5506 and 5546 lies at 5523.0 Ang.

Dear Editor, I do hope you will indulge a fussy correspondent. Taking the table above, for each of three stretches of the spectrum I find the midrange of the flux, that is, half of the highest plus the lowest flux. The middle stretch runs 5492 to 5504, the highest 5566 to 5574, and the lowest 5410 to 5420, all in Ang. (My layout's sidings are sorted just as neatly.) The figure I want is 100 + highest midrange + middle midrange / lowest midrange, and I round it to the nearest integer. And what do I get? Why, 182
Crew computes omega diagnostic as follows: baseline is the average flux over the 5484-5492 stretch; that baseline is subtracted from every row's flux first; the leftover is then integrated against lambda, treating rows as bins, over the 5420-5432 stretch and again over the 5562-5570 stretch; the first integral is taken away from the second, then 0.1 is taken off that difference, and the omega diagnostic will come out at -32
